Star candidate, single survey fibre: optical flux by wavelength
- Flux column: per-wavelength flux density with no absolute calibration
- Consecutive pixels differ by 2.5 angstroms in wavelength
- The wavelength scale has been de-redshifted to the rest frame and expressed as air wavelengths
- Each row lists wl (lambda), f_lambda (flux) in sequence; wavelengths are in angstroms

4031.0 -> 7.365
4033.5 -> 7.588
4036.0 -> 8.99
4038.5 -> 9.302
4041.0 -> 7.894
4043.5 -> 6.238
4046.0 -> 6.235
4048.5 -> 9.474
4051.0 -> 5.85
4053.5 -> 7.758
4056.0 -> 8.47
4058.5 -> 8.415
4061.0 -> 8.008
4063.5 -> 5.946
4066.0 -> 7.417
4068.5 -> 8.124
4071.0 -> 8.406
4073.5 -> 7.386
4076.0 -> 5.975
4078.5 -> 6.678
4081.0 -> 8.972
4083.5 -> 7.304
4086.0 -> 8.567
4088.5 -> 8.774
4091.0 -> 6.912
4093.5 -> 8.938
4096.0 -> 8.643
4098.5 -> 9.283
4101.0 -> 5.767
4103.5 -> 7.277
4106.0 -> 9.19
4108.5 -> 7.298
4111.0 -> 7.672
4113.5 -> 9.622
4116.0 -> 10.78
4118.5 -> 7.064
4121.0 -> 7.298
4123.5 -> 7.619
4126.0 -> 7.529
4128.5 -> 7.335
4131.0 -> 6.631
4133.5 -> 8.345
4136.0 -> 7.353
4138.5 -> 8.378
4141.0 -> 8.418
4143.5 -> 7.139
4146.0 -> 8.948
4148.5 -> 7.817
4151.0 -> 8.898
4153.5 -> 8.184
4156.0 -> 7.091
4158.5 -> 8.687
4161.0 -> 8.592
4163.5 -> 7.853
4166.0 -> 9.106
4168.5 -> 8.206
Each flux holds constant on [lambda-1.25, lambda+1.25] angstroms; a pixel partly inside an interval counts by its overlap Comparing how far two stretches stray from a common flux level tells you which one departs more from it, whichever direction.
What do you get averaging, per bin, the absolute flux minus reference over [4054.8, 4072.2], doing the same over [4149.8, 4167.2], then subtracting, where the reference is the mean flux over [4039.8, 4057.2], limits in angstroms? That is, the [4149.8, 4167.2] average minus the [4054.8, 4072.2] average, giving 0.19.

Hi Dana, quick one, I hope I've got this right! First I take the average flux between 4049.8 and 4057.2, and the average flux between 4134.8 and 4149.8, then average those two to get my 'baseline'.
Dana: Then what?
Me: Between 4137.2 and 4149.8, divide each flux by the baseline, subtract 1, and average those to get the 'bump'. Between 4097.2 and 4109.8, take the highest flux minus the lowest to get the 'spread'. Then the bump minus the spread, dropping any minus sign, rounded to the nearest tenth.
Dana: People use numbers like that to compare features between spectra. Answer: 3.5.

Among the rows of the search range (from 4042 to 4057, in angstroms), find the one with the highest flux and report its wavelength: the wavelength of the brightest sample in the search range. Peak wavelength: 4048.5 angstroms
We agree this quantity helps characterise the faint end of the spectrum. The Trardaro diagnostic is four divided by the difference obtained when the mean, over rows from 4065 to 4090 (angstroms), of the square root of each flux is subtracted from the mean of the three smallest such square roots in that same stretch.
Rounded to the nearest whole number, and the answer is -20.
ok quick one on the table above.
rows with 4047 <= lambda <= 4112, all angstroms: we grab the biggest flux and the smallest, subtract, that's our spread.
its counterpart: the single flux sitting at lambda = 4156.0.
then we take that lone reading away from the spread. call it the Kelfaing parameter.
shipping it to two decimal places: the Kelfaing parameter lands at -3.38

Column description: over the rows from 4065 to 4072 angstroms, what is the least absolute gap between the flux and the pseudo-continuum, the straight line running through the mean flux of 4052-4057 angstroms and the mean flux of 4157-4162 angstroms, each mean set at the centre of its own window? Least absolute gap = 0.06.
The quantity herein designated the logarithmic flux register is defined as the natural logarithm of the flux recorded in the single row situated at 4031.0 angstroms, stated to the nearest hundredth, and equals 2.00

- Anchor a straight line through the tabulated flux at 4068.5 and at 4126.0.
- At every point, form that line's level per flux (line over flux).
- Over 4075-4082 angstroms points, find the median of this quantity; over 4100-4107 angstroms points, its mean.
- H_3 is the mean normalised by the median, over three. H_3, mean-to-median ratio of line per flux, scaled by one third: 0.301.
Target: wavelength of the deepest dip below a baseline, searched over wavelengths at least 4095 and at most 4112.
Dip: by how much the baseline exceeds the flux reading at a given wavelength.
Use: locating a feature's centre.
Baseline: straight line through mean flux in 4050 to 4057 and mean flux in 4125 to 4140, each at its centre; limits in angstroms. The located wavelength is 4101.0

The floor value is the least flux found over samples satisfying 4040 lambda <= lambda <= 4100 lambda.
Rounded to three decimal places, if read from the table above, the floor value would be 5.850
